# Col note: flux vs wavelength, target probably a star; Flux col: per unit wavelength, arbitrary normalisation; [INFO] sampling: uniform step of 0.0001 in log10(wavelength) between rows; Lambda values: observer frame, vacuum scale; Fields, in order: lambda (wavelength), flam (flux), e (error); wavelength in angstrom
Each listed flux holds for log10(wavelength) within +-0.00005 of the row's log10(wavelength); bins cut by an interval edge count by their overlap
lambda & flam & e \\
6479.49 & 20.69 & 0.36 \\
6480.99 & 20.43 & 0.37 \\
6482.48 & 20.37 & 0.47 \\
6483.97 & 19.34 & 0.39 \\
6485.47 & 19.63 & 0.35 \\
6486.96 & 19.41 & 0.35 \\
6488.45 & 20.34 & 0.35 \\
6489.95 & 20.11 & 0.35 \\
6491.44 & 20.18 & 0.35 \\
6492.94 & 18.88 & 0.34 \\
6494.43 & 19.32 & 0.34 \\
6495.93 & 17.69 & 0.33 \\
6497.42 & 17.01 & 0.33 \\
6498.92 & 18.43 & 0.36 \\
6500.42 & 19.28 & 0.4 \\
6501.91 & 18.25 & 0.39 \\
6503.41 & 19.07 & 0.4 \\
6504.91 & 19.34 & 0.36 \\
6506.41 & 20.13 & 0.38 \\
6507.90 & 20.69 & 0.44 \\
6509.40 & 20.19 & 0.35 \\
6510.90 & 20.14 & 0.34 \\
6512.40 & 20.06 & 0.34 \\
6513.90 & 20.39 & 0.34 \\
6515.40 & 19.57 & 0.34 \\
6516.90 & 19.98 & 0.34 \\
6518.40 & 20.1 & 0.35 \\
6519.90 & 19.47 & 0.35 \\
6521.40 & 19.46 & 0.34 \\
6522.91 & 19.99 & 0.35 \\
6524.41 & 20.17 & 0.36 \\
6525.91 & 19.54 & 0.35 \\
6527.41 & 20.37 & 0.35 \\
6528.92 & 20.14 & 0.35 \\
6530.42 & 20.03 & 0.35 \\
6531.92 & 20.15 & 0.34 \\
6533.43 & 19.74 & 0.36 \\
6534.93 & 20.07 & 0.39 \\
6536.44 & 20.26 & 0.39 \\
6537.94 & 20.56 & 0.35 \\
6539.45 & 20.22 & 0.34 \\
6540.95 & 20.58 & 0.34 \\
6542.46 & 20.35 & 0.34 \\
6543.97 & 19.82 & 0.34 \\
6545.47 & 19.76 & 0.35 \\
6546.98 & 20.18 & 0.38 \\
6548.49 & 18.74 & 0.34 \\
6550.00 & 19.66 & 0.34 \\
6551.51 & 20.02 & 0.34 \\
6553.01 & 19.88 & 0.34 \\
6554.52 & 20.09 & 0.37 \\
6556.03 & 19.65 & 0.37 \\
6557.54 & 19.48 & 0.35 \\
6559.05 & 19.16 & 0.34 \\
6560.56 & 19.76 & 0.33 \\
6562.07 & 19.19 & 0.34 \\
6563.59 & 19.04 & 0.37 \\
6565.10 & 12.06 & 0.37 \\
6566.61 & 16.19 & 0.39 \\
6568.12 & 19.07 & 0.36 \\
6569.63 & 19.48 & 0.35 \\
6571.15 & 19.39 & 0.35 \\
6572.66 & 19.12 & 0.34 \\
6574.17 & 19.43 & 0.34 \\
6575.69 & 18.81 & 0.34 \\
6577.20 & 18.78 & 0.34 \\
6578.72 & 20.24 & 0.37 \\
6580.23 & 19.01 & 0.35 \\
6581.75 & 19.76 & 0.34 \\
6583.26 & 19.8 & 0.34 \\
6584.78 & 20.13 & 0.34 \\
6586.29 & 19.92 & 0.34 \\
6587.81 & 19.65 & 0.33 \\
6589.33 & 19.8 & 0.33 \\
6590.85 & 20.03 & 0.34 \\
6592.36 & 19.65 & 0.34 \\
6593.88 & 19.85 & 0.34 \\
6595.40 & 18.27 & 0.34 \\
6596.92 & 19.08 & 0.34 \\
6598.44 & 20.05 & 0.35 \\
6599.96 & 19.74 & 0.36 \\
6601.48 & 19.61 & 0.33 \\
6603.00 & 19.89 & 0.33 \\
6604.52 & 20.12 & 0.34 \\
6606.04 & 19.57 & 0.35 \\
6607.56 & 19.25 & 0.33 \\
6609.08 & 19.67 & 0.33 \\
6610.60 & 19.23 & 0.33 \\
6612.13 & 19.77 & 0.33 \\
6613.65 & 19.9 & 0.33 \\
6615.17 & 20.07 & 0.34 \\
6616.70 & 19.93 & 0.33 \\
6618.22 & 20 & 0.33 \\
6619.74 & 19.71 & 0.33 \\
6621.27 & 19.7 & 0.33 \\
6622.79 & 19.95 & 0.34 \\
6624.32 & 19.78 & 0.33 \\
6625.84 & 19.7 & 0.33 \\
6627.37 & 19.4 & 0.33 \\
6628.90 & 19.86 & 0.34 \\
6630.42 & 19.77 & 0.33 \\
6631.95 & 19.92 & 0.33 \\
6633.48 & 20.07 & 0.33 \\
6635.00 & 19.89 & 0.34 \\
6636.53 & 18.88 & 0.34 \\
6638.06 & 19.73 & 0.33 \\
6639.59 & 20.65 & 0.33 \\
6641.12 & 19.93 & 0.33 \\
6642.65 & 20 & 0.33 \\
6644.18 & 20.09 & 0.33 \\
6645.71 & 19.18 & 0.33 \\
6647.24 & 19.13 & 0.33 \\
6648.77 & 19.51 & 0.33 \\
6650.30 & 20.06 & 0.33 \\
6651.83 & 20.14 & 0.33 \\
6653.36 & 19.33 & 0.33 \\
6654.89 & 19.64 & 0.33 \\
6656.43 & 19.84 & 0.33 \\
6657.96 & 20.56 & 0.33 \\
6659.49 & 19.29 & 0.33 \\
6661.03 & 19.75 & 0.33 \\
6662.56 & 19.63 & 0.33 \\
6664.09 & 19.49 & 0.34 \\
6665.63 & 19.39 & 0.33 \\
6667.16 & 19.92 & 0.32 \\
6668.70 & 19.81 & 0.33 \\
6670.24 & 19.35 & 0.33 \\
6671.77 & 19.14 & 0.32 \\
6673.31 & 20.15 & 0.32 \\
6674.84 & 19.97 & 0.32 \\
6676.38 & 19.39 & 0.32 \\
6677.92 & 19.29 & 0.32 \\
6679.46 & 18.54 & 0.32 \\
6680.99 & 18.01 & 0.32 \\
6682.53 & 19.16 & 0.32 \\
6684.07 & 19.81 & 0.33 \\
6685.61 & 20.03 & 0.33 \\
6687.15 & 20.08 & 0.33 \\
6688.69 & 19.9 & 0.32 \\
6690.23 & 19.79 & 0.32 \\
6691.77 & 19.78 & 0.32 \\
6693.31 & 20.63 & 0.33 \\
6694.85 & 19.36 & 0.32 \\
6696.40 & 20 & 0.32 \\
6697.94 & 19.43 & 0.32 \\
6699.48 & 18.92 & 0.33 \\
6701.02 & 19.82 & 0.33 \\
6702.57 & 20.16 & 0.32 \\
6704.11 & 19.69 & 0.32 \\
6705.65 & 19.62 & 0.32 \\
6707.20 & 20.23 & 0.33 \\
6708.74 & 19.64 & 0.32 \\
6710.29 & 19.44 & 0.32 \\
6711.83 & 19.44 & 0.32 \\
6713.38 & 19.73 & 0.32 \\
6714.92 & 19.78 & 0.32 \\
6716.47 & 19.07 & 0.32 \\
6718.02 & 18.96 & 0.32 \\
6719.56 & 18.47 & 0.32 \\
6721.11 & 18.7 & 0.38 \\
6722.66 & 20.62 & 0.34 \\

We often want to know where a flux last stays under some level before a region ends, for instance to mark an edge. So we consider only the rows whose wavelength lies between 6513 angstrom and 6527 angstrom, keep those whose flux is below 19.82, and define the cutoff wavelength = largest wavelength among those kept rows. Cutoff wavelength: 6525.91 angstrom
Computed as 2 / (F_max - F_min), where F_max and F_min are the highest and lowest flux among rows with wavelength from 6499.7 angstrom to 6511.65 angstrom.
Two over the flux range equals 0.82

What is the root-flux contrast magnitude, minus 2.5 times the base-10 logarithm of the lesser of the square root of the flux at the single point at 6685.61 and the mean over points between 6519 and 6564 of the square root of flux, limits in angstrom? -1.62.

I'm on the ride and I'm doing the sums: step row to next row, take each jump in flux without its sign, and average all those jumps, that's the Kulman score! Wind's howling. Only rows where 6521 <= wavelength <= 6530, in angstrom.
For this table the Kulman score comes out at 0.48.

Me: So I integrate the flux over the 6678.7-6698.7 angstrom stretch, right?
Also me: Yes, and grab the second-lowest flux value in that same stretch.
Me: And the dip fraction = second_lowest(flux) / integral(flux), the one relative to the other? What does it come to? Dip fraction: 0.0473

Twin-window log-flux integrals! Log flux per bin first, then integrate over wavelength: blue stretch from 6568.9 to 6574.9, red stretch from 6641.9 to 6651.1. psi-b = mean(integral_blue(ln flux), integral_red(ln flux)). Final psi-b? 23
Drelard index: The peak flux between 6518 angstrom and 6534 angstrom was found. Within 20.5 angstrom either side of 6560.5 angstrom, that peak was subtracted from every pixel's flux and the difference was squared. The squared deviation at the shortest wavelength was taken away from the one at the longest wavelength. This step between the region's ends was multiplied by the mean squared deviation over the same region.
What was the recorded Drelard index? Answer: 7.3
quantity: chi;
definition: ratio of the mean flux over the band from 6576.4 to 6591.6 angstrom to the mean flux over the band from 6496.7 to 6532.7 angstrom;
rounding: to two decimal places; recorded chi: 1.00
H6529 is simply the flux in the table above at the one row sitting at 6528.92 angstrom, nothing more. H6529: 20.14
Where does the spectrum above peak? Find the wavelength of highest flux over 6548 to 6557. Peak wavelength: 6554.52 angstrom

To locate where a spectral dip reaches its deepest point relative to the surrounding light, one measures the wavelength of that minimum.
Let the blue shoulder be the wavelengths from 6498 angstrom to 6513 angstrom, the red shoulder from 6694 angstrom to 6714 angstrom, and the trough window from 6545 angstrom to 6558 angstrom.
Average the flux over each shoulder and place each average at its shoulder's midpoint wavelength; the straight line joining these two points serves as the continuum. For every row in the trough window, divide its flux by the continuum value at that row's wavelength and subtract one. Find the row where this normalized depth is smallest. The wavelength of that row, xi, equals 6548.49 angstrom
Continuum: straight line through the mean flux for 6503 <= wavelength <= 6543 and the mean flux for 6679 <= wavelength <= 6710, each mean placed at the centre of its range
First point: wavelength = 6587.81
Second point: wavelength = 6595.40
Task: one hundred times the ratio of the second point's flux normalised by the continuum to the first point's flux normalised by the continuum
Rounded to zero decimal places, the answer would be 93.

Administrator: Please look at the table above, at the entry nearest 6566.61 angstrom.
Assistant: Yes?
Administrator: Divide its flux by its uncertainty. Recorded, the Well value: 41.5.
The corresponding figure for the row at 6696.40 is 62.5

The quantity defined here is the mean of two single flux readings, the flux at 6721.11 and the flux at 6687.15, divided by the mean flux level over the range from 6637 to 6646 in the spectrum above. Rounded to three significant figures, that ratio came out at 0.973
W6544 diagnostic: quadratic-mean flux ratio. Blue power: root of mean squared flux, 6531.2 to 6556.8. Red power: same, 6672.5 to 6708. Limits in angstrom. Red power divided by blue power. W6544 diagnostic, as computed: 0.98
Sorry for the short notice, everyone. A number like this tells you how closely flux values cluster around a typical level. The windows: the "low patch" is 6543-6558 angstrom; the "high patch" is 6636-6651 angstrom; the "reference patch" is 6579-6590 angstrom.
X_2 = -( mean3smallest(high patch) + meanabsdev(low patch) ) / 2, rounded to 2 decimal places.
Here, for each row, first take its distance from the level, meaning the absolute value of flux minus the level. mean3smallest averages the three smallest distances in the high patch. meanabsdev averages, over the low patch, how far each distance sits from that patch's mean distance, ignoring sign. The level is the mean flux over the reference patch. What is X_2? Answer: -0.17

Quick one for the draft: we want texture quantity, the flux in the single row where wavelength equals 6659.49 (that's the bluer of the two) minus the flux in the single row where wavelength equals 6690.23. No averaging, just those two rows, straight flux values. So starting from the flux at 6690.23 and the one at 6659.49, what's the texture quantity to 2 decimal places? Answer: -0.50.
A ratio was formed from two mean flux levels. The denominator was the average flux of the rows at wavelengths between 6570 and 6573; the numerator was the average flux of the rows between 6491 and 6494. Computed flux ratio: 1.01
